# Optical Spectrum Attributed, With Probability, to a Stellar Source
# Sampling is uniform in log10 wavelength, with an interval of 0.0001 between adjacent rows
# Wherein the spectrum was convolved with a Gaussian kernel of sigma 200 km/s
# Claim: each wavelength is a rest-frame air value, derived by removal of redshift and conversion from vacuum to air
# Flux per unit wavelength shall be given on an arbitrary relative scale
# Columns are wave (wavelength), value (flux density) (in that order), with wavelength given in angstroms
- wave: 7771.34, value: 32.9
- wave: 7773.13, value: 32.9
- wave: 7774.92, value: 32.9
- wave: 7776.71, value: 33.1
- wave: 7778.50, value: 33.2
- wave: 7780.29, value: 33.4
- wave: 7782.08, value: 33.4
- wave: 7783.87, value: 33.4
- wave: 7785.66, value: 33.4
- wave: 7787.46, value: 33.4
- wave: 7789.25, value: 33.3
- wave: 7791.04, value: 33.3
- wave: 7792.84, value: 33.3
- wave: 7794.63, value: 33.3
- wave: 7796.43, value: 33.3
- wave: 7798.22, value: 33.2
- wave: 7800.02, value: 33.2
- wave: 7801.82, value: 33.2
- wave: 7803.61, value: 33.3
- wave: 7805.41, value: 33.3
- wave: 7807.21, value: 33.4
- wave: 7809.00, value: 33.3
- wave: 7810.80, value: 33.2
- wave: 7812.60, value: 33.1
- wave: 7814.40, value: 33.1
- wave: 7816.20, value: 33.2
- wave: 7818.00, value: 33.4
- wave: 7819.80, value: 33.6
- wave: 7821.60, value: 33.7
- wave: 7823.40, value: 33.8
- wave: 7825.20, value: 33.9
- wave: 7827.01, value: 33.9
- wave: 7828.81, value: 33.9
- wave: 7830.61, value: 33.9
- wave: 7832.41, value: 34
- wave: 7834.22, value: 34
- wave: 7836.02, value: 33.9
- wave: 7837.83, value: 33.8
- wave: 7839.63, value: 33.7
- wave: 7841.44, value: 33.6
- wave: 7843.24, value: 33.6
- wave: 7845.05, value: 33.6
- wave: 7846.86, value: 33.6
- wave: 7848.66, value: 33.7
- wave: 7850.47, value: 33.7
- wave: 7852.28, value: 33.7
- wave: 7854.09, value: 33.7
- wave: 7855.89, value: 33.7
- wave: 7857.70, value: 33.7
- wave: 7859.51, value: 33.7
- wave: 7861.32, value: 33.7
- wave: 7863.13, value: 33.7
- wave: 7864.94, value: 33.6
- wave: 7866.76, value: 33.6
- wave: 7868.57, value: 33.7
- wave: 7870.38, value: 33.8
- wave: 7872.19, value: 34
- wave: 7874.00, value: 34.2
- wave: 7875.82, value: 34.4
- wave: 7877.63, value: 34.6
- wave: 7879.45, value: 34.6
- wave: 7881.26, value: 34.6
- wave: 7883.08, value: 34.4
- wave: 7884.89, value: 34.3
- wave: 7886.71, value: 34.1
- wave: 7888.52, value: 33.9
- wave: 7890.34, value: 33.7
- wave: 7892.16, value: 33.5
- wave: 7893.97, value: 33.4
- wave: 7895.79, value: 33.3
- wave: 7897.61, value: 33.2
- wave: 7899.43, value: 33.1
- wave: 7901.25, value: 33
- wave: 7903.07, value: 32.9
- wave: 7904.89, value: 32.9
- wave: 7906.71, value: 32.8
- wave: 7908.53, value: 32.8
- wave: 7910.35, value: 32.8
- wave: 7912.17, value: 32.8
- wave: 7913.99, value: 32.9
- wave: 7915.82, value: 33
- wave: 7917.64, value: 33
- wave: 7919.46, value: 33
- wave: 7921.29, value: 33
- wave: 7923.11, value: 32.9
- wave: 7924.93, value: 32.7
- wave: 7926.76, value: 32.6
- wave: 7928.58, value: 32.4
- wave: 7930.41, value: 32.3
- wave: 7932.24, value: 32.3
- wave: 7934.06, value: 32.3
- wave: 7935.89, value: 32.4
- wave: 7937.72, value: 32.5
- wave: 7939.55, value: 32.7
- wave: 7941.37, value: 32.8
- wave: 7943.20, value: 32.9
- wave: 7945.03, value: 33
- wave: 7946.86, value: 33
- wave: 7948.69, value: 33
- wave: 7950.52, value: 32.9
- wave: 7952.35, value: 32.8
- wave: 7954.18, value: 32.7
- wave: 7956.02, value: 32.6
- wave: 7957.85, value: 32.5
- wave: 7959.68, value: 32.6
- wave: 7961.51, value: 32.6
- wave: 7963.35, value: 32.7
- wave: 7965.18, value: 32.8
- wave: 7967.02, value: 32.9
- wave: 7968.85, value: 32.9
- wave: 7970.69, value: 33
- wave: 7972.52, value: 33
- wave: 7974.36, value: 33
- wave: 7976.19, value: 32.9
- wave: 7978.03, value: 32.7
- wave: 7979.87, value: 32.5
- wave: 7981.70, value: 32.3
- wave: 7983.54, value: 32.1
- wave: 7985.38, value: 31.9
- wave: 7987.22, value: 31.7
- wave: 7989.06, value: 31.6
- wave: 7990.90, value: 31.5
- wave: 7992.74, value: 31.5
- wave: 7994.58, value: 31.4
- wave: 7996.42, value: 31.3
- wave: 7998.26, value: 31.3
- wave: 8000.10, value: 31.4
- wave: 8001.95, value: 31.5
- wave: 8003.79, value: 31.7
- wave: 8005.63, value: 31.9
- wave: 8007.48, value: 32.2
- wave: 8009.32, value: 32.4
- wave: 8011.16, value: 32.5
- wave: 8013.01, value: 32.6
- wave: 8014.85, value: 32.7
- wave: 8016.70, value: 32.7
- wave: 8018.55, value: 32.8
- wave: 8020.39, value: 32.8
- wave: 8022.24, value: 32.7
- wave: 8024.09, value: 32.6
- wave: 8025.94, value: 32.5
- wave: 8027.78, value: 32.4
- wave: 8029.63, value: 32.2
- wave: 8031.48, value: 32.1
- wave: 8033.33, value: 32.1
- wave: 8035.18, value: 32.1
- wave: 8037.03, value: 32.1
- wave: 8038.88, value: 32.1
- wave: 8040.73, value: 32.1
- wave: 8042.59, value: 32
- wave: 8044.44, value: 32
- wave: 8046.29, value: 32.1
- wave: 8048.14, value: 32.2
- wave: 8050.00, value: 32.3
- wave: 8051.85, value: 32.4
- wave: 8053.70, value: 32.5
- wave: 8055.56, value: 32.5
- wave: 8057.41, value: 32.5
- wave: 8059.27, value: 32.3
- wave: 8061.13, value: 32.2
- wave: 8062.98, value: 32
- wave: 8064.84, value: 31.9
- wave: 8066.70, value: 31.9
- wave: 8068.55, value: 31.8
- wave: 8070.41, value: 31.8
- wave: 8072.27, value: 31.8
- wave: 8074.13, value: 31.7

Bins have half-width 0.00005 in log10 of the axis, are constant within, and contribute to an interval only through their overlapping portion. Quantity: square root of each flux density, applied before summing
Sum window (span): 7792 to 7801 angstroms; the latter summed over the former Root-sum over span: 28.8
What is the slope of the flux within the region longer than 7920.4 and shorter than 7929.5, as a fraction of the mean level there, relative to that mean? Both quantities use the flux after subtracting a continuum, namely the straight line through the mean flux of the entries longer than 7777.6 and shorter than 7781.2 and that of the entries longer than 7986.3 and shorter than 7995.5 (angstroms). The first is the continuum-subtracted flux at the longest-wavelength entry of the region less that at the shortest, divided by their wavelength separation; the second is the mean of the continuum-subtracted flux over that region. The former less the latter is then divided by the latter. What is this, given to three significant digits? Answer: -1.12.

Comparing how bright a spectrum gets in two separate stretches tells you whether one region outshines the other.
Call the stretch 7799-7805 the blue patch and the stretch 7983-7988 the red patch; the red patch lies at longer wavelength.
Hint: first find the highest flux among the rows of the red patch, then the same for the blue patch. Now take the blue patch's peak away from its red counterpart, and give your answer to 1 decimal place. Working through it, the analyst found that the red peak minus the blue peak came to -1.2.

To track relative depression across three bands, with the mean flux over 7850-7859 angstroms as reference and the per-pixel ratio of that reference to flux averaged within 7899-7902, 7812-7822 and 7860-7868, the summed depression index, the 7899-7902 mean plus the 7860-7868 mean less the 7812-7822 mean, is 1.01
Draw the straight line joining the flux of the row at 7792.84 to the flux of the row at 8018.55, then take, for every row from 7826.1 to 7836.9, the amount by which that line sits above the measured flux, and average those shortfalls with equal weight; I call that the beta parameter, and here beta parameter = -0.72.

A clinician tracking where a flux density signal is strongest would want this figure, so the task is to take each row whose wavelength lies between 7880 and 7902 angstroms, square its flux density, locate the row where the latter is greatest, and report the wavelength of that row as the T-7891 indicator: 7881.26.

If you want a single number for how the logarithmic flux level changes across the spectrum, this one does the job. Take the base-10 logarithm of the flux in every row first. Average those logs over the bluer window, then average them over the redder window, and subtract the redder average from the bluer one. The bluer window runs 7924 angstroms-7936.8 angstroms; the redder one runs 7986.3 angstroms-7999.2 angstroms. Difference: 0.013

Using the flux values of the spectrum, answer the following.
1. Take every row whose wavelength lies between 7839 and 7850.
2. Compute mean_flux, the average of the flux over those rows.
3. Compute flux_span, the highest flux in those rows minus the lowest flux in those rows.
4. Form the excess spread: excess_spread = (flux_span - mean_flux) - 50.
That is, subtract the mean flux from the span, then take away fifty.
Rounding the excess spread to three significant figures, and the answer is -83.5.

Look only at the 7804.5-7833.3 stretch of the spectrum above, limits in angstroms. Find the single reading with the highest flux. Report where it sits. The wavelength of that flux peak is 7832.41 angstroms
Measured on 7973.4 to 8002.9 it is 7974.36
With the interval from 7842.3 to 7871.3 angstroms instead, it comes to 7870.38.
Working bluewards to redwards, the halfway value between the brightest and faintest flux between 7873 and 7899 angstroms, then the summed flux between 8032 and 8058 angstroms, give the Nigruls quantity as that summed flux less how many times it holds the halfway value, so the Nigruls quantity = 438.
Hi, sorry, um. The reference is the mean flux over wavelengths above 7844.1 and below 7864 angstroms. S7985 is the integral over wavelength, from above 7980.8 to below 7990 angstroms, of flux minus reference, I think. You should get -16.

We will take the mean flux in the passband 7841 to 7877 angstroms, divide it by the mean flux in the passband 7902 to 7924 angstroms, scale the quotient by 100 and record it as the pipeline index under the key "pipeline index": 103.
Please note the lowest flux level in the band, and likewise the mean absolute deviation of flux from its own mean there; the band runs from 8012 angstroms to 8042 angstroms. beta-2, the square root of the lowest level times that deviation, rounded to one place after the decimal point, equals 2.9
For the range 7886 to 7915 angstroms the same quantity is 3.4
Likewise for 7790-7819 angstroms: 1.6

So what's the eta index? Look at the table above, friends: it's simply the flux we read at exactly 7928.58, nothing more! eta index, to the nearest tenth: 32.4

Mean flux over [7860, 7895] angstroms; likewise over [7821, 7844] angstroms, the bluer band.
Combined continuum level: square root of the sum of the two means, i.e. 8.23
